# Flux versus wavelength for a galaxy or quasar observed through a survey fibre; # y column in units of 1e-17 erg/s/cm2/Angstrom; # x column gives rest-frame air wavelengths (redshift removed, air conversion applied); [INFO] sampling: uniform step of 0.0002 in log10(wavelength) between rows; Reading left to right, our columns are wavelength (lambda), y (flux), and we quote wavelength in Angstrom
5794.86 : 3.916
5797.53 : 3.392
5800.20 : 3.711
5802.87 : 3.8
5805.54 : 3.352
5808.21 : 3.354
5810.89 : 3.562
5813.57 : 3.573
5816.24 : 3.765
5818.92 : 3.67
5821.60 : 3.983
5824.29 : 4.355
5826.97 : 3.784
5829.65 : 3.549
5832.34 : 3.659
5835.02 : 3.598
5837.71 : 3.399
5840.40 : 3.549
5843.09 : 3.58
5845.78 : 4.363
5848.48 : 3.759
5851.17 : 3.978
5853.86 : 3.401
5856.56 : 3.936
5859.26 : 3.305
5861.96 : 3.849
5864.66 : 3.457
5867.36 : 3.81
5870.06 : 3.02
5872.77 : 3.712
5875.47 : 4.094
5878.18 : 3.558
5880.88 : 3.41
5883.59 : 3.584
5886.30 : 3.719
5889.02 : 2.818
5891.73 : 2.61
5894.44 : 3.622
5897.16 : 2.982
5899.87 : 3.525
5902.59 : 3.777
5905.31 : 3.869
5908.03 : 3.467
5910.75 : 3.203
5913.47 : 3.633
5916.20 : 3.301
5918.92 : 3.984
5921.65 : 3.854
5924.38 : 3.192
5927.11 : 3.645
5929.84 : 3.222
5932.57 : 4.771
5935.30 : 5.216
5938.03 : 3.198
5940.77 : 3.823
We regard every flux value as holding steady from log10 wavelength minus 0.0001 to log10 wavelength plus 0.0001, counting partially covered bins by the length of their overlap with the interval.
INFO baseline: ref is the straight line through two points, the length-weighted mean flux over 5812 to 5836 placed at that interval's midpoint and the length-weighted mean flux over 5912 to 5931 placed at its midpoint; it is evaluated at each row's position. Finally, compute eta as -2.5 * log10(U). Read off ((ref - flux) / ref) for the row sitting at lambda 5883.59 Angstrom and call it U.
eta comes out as 4.6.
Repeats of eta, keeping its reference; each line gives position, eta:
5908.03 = 3.8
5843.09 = 3.5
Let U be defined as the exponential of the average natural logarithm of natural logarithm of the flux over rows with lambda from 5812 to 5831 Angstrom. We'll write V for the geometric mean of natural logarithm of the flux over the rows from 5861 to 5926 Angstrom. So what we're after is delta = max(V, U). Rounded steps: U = 1.33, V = 1.24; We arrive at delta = 1.334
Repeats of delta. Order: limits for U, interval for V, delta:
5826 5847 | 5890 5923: 1.300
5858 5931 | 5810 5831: 1.326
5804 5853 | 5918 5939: 1.331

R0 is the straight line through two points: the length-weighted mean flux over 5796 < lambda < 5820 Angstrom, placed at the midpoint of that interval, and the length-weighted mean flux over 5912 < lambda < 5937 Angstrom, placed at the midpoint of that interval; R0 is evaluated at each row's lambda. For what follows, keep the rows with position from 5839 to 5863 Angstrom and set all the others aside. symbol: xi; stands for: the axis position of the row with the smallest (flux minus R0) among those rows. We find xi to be 5859.26 Angstrom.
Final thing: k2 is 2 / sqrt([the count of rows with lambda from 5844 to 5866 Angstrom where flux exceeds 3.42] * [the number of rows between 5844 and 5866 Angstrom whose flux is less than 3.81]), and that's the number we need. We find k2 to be 0.41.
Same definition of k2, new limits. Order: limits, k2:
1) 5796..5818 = 0.32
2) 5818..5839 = 0.31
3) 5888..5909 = 0.34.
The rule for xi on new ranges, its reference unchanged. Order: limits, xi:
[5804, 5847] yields 5837.71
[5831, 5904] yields 5891.73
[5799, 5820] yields 5808.21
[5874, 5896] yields 5891.73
